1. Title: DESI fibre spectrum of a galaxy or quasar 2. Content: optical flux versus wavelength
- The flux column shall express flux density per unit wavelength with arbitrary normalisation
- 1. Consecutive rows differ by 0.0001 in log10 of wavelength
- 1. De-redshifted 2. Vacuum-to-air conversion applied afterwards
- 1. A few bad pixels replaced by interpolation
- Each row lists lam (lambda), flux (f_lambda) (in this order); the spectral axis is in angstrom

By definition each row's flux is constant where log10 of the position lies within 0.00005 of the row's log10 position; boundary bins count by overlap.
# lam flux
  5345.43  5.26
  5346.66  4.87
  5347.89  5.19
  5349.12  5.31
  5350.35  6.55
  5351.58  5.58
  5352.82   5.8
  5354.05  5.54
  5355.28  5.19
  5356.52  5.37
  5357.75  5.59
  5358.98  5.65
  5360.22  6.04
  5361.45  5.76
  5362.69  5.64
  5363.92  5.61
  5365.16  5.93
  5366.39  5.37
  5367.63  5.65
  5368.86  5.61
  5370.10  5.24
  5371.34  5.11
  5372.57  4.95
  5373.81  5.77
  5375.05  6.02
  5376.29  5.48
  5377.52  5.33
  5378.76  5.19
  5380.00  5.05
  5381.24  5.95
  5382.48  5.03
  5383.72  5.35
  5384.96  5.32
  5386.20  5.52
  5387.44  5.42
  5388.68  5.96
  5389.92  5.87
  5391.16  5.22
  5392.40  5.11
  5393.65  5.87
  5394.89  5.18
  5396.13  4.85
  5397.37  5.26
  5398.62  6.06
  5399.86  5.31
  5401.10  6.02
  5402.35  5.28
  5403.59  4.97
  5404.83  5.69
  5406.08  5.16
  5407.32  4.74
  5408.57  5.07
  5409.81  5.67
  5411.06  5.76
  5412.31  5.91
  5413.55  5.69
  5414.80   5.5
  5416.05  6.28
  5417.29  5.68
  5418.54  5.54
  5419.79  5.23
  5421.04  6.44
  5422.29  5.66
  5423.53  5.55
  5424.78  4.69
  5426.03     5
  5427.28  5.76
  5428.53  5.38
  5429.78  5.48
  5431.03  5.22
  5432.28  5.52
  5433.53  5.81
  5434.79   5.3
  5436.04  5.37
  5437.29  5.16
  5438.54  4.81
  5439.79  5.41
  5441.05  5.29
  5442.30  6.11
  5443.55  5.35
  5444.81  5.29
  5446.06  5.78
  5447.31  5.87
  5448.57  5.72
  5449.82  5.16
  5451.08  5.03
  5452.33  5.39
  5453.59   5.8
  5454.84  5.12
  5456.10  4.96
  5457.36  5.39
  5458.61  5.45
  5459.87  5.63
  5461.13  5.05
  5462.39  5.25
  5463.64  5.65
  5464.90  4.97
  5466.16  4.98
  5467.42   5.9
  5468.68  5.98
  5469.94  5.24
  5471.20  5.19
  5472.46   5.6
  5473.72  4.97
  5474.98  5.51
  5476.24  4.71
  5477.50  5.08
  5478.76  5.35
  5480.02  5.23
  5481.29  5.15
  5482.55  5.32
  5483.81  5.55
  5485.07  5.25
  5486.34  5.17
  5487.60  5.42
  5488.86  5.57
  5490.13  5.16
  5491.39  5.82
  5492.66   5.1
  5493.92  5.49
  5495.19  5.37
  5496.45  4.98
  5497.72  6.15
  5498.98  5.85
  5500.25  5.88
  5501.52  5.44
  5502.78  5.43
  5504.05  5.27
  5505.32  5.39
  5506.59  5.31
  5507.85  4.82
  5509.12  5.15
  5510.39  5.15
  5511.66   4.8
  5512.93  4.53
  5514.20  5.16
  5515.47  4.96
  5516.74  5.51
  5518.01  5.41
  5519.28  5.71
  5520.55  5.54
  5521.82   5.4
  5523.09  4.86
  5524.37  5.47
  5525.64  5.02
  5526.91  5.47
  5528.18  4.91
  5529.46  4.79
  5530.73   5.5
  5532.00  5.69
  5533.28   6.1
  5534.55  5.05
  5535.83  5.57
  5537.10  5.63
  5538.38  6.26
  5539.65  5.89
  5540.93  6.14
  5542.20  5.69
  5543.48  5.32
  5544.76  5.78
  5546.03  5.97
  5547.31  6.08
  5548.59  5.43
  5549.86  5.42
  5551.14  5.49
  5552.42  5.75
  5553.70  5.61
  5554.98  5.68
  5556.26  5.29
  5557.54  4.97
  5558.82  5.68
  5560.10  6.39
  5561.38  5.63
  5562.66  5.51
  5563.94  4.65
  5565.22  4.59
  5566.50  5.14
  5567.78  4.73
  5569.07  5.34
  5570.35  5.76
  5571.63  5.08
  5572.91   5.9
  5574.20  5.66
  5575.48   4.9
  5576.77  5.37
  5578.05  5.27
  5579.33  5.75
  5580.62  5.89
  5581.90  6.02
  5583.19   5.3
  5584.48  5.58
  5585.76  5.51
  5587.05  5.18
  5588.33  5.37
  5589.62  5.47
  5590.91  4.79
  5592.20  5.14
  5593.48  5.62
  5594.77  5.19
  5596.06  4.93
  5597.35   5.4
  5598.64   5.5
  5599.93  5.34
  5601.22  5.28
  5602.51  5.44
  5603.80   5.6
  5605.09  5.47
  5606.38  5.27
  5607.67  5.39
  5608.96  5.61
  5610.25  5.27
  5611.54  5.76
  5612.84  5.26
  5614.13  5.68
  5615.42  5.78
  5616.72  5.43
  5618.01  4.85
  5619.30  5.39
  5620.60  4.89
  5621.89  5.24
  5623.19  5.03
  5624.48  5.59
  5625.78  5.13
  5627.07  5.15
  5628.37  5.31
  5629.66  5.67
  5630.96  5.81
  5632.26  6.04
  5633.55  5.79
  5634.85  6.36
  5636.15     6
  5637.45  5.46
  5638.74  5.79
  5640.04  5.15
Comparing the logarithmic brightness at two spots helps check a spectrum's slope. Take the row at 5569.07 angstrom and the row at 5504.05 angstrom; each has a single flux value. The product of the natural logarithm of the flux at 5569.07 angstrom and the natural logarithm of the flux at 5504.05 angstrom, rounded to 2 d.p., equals 2.78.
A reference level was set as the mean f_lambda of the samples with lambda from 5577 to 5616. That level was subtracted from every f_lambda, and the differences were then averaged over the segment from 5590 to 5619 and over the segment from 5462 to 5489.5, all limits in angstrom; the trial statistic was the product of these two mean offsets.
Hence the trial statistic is 0.008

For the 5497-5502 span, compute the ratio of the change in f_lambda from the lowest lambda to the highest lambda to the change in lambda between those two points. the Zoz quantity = -0.19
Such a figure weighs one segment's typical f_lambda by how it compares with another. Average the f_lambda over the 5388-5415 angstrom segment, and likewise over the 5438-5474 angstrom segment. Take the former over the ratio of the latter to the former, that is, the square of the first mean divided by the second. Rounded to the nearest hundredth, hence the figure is 5.53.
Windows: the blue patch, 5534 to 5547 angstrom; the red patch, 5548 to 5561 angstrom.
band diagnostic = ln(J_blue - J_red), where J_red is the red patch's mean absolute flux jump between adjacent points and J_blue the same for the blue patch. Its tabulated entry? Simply -2.7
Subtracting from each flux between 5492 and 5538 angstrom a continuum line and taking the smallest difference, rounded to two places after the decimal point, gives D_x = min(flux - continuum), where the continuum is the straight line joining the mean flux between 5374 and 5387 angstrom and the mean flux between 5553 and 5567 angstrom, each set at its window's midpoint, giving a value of -0.86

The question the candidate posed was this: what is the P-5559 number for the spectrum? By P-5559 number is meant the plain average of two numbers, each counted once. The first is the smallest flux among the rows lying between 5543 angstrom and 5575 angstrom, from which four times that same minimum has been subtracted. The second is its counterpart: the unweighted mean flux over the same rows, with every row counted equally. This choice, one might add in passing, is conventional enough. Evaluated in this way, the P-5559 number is -4.15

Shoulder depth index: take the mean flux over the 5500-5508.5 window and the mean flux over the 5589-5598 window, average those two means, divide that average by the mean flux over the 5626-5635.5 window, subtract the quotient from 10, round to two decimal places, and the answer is 9.08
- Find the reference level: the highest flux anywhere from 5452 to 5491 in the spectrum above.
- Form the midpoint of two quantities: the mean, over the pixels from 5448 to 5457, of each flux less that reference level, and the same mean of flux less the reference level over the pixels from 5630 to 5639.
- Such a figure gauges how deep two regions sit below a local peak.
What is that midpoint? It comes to -0.38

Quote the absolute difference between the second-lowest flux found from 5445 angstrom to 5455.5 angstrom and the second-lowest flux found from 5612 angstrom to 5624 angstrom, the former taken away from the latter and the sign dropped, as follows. 0.23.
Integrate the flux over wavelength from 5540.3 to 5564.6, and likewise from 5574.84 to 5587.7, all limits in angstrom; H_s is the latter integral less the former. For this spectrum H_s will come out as -66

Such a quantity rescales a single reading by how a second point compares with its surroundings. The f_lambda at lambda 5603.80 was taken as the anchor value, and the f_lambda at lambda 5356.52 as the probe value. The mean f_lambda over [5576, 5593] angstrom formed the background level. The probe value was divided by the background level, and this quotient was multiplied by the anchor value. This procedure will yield 5.5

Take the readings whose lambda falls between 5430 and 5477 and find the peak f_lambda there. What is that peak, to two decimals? 6.11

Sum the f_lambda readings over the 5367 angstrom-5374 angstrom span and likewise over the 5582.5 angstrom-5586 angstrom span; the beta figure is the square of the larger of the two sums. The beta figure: 1045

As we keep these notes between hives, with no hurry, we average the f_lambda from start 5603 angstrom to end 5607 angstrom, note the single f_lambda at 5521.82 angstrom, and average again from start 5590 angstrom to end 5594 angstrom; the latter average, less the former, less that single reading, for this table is -5.7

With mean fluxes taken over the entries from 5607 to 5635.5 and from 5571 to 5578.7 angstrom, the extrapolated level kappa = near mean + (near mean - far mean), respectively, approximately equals 5.6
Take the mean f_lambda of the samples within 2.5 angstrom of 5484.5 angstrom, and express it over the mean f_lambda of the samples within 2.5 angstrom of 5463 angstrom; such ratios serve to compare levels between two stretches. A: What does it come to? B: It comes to 1.02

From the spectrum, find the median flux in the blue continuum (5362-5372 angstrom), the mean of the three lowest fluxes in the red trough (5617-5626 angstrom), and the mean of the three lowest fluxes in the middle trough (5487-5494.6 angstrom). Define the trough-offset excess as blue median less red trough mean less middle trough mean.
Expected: -4.5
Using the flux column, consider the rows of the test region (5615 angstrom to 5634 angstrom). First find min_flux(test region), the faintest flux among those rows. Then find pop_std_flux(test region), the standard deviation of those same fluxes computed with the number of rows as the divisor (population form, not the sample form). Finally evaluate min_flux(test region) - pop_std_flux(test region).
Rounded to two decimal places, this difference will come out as 4.50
